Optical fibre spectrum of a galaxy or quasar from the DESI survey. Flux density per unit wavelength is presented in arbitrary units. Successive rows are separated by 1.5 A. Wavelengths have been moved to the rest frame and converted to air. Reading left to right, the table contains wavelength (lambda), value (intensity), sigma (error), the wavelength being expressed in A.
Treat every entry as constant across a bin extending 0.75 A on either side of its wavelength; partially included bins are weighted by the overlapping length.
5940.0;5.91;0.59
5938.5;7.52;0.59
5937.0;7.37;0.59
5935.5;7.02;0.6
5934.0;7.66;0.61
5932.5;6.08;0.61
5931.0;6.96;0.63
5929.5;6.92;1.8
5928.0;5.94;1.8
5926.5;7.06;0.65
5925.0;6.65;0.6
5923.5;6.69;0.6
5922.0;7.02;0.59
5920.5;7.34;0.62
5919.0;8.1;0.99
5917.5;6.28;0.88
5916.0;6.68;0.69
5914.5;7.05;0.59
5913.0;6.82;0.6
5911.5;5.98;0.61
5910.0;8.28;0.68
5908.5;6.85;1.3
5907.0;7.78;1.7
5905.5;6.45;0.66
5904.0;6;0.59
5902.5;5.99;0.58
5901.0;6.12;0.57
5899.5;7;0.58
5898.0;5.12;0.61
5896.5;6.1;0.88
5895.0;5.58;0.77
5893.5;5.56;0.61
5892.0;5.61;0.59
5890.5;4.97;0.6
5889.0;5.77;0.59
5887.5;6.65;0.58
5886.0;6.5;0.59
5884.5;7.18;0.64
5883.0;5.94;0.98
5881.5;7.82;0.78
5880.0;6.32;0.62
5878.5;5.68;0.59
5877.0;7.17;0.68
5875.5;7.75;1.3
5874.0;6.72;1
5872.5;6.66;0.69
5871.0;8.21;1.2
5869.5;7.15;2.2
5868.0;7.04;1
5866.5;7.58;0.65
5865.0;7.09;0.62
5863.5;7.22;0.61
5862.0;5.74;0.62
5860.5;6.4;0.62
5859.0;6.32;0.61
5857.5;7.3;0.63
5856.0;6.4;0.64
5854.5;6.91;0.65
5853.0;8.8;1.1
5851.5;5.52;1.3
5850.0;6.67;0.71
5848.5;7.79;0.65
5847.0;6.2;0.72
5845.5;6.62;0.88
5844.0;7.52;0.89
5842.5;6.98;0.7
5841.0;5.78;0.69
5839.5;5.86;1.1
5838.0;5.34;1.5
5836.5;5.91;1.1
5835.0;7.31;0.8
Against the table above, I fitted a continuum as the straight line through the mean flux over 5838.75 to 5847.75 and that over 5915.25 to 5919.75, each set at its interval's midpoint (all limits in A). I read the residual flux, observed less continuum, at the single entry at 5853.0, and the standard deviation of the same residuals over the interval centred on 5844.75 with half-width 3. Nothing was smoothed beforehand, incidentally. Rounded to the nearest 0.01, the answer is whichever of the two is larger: 2.24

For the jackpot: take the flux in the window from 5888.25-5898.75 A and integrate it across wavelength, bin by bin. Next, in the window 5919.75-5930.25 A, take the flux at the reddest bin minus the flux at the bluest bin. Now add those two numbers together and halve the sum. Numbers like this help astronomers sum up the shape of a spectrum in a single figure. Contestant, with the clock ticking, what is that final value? 28.8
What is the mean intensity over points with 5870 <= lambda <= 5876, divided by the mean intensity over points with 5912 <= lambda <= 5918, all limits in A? 1.09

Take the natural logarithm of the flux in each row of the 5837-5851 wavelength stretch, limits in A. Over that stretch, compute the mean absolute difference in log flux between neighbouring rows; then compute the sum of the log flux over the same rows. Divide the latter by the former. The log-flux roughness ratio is 142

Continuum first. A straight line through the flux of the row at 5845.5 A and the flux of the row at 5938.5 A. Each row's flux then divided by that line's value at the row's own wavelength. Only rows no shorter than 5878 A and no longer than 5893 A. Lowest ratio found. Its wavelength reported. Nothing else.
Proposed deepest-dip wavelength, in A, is 5890.5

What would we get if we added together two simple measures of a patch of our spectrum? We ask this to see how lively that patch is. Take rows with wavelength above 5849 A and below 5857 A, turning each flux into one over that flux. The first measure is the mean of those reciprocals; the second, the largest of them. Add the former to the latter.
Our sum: 0.33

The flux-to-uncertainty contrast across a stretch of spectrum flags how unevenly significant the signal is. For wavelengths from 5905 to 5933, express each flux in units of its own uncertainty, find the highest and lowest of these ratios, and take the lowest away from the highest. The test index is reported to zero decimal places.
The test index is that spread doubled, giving 18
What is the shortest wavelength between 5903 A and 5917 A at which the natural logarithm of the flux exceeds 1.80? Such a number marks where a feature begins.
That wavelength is 5905.5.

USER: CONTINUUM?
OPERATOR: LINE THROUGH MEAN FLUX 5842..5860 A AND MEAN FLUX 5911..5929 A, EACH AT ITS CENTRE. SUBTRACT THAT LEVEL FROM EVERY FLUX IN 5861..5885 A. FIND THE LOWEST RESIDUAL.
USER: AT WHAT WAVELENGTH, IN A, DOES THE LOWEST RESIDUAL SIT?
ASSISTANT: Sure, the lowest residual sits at 5878.5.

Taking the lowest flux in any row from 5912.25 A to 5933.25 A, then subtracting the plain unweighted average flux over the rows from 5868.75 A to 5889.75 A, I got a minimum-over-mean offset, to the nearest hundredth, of -0.88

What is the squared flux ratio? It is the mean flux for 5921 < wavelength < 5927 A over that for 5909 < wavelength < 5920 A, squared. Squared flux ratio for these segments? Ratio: 0.95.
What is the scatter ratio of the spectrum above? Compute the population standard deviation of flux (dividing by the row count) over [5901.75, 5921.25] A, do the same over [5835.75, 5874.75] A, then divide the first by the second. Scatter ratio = 0.93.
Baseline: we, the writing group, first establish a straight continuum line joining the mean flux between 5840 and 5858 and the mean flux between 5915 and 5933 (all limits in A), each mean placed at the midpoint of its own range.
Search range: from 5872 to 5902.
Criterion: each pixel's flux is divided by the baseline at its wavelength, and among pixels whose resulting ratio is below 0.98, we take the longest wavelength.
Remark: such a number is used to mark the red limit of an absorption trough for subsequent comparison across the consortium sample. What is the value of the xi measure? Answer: 5901.0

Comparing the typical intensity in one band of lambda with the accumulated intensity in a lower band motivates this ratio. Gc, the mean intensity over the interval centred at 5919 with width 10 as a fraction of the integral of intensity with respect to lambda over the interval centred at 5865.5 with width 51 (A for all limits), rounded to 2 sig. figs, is 0.020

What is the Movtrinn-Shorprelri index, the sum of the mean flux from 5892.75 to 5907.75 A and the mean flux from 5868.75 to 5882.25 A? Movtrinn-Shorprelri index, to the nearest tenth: 13.2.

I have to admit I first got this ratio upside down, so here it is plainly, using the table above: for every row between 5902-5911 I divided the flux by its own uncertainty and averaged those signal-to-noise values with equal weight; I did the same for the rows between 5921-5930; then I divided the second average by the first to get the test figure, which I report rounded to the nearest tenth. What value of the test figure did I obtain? 1.0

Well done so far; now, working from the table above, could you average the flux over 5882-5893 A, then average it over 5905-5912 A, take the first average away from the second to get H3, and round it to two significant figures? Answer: 1.0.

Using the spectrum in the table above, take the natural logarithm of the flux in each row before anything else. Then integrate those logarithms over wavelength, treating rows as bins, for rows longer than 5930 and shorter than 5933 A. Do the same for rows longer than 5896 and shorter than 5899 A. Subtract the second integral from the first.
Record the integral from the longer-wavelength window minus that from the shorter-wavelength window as 0.5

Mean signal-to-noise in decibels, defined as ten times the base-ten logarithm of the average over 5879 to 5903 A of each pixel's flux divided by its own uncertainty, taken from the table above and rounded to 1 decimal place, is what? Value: 9.8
